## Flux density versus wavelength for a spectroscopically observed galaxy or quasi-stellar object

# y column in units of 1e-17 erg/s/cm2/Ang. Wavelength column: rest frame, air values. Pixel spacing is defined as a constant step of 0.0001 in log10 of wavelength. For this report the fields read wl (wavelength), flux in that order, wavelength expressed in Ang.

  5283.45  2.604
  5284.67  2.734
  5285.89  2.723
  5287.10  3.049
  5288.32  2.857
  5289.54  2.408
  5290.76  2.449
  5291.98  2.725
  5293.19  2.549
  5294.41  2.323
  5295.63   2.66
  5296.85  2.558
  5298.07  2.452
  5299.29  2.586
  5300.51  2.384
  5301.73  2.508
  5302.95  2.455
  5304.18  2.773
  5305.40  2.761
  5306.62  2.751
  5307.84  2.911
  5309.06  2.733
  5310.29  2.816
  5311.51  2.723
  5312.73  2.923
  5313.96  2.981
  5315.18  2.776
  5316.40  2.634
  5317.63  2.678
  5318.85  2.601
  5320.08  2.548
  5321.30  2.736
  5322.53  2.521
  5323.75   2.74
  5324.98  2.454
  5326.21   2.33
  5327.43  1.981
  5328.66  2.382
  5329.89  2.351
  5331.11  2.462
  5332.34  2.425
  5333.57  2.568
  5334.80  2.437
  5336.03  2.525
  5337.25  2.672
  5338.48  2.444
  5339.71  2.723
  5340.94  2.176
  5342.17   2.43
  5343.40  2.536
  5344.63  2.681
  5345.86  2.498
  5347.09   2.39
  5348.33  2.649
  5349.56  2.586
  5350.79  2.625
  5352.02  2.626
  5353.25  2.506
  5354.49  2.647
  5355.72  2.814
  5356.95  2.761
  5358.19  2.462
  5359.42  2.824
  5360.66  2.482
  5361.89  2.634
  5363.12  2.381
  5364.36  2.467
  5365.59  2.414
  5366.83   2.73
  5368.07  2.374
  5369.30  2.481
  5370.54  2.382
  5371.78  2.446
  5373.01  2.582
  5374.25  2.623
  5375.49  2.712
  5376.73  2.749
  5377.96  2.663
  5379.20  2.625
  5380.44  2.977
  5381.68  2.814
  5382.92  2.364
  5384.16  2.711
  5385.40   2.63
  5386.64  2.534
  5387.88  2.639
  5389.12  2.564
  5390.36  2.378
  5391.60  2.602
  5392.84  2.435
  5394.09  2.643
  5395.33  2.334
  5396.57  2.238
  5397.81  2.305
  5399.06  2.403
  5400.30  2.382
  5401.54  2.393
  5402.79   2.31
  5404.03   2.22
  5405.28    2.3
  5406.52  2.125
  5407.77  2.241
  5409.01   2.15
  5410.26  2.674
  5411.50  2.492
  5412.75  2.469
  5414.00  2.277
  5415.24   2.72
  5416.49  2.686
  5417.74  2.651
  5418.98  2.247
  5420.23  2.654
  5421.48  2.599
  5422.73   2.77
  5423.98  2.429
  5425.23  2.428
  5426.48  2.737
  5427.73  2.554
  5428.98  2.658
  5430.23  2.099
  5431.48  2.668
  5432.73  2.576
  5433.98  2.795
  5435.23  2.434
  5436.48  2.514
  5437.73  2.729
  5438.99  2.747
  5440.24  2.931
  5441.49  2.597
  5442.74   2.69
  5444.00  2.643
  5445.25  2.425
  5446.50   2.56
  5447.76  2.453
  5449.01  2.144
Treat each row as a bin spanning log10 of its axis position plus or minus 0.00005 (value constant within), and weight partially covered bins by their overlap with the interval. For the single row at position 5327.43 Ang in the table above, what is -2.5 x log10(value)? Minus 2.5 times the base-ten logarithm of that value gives -0.74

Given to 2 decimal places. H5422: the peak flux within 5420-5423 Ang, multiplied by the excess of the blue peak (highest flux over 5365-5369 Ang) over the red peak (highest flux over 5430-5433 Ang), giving 0.17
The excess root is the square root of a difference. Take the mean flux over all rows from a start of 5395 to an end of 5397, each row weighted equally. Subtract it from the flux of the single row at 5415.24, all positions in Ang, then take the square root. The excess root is 0.66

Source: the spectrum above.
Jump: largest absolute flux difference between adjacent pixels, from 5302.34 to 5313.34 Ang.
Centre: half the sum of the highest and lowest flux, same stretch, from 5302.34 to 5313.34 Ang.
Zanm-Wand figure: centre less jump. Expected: 2.37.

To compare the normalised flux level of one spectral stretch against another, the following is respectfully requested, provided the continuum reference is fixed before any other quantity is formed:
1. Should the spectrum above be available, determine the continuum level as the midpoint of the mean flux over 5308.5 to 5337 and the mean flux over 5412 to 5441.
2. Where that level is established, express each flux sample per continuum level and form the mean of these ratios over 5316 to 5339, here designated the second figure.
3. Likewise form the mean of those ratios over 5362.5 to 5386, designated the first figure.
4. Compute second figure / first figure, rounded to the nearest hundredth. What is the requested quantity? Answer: 0.97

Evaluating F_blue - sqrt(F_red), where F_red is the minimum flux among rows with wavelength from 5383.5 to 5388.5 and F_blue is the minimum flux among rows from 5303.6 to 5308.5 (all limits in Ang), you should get 1.2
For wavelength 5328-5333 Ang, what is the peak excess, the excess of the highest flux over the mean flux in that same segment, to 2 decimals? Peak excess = 0.06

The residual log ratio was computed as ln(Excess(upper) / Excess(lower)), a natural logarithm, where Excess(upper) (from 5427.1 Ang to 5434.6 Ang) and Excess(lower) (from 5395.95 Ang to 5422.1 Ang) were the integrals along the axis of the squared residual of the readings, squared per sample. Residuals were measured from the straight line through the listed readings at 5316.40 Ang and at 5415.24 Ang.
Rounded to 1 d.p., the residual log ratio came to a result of -1.7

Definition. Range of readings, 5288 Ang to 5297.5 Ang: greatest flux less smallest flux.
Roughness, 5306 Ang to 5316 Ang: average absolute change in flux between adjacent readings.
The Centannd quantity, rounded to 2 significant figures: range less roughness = 0.39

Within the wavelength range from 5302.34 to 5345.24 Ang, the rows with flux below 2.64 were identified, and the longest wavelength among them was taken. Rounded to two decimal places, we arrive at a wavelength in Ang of 5343.40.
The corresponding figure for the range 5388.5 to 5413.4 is 5412.75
